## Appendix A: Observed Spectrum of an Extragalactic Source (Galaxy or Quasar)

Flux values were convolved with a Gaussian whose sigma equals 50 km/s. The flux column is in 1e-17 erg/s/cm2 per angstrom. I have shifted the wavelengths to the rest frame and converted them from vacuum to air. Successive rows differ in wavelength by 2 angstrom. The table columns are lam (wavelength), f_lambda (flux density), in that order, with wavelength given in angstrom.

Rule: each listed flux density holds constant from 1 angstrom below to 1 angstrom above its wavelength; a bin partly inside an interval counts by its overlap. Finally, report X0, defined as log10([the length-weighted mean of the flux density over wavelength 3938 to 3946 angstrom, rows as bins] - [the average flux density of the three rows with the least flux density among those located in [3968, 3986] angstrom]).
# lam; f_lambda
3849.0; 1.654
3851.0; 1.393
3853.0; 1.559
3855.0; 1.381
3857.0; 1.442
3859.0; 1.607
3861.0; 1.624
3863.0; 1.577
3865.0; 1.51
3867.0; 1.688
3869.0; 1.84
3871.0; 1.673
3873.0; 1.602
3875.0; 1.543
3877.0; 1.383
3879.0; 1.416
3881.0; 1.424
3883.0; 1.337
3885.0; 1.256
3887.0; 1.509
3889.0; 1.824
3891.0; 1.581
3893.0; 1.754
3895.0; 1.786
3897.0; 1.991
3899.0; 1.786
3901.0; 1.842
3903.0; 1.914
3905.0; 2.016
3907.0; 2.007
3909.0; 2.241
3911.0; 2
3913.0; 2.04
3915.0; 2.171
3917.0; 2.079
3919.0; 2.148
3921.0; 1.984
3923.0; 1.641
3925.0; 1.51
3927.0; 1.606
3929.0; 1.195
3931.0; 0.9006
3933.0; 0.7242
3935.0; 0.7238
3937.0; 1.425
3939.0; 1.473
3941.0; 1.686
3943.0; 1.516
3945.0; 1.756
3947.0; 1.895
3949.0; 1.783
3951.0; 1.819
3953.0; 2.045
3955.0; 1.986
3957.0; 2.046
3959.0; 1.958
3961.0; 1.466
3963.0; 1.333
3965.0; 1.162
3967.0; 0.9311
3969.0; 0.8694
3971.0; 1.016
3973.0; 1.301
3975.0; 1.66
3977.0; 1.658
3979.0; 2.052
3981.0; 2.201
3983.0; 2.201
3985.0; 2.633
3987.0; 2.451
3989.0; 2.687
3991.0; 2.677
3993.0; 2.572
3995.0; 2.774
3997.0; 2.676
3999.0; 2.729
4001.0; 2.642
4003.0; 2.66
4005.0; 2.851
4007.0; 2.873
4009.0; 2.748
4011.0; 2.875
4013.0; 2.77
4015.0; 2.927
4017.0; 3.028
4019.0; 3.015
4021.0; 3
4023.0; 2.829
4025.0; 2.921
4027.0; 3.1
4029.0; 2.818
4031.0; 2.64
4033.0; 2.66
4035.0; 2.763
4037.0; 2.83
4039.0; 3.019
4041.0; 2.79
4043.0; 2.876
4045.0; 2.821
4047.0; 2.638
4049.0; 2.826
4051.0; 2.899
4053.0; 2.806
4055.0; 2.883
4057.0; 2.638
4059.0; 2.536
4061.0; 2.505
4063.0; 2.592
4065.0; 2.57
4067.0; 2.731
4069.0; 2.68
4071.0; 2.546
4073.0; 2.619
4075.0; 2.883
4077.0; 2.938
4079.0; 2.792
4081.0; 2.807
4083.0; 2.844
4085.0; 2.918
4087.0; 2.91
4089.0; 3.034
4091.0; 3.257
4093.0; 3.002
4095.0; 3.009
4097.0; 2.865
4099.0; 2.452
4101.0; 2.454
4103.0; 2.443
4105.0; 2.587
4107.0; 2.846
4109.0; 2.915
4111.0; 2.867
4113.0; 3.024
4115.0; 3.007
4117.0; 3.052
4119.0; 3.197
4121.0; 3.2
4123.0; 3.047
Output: -0.3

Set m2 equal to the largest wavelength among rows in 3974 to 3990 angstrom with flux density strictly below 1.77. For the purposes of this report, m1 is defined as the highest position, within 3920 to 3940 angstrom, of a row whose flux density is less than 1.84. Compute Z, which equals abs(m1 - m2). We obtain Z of 38 angstrom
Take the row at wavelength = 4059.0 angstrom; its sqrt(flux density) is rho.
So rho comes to 1.59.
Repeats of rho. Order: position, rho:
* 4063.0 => 1.61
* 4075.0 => 1.70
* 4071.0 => 1.60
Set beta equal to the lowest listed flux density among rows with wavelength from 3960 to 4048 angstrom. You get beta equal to 0.8694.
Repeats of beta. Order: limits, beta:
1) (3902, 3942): 0.7238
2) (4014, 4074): 2.505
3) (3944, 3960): 1.756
